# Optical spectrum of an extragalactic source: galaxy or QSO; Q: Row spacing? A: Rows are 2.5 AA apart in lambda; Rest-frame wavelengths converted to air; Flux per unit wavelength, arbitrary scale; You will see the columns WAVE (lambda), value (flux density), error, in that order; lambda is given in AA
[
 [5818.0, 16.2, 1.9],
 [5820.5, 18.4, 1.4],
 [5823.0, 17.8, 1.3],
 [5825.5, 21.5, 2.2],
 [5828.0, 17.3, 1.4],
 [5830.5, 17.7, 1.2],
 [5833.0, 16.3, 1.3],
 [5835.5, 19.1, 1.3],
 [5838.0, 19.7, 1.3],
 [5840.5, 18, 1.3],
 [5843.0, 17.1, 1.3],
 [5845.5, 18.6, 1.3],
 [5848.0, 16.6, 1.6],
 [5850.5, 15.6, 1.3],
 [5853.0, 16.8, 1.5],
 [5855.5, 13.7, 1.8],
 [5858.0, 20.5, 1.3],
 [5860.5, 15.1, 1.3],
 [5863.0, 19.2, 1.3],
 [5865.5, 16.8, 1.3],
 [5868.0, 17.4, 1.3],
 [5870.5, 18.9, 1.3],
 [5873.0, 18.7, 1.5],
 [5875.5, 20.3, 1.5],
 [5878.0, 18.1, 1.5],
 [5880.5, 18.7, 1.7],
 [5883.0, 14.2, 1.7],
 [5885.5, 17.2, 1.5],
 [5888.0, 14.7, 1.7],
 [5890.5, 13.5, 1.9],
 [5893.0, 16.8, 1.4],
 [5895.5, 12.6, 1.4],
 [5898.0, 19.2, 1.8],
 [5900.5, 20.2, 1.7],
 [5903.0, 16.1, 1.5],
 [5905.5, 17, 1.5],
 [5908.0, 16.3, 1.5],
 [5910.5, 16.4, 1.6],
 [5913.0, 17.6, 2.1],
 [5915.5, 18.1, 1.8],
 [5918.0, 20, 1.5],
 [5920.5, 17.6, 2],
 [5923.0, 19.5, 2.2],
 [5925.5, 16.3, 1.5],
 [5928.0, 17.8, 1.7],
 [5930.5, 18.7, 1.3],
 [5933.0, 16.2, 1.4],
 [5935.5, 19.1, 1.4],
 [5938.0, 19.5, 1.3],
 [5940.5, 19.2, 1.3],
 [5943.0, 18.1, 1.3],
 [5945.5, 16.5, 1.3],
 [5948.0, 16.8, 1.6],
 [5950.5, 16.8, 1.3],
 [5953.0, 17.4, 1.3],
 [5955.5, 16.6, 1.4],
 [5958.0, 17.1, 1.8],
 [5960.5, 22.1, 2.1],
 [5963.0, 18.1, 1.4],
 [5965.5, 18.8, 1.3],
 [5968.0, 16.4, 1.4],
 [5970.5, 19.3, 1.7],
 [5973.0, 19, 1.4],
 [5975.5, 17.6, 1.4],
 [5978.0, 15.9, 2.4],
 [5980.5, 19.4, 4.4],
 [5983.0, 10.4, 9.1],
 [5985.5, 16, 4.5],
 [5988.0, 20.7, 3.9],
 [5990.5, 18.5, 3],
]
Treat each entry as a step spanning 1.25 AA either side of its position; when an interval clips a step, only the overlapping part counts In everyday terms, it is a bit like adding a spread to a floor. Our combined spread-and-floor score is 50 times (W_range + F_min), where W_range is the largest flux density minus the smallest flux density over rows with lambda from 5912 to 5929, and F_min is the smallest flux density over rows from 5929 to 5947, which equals 995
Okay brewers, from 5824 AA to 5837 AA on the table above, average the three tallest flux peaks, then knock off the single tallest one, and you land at -2.1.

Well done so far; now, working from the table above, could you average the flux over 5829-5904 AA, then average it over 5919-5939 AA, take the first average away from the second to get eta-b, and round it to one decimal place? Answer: 0.8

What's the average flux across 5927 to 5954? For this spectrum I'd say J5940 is 17.83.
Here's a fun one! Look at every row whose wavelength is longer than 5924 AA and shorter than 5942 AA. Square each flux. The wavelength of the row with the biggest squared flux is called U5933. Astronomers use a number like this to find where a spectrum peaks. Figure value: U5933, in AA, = 5938.0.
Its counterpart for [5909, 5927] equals 5918.0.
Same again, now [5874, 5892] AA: 5875.5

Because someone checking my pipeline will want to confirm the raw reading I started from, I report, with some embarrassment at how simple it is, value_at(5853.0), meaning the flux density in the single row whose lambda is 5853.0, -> 16.8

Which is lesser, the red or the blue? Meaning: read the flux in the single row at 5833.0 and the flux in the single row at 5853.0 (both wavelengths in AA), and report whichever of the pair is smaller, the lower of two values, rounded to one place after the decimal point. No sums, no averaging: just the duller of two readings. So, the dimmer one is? 16.3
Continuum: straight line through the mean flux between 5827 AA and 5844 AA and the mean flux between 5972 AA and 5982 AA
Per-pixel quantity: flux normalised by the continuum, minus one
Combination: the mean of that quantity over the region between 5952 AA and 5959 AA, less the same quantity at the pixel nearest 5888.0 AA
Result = 0.13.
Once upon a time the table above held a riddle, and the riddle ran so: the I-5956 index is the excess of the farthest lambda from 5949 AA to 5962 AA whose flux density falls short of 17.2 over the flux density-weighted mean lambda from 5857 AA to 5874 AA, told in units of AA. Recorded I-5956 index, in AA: 92.5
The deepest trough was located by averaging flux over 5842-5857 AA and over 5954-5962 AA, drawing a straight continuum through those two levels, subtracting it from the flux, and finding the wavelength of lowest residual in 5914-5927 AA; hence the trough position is 5925.5 AA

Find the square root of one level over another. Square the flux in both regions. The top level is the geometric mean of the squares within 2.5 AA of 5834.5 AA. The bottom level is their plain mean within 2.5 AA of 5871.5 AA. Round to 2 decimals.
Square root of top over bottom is 0.94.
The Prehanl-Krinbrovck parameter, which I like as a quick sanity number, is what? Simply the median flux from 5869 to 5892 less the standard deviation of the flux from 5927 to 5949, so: 16.9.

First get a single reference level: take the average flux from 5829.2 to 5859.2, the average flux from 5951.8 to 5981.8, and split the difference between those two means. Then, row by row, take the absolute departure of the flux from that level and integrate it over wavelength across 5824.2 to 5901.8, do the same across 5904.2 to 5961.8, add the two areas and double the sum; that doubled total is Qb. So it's 408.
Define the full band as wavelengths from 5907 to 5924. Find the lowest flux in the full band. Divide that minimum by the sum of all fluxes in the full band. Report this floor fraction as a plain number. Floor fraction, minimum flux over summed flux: 0.130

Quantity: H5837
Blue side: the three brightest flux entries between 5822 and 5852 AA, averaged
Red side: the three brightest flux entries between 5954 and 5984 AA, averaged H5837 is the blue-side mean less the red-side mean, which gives -0.17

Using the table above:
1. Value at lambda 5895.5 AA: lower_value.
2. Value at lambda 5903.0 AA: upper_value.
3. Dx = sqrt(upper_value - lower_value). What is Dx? 1.9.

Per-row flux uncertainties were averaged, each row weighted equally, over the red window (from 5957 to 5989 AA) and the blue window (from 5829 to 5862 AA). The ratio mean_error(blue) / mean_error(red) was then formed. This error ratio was 0.48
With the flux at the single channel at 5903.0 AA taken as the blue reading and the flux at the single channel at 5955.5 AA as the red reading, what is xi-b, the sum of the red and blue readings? 33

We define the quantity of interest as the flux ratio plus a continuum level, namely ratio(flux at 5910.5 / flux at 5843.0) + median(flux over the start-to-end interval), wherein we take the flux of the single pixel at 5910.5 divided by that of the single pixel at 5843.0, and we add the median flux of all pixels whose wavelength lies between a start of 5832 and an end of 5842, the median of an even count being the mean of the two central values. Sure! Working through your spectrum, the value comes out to 19.5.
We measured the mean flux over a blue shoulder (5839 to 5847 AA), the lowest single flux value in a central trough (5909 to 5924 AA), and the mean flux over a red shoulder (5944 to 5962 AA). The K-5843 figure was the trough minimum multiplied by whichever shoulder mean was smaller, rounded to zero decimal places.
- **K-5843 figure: 289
